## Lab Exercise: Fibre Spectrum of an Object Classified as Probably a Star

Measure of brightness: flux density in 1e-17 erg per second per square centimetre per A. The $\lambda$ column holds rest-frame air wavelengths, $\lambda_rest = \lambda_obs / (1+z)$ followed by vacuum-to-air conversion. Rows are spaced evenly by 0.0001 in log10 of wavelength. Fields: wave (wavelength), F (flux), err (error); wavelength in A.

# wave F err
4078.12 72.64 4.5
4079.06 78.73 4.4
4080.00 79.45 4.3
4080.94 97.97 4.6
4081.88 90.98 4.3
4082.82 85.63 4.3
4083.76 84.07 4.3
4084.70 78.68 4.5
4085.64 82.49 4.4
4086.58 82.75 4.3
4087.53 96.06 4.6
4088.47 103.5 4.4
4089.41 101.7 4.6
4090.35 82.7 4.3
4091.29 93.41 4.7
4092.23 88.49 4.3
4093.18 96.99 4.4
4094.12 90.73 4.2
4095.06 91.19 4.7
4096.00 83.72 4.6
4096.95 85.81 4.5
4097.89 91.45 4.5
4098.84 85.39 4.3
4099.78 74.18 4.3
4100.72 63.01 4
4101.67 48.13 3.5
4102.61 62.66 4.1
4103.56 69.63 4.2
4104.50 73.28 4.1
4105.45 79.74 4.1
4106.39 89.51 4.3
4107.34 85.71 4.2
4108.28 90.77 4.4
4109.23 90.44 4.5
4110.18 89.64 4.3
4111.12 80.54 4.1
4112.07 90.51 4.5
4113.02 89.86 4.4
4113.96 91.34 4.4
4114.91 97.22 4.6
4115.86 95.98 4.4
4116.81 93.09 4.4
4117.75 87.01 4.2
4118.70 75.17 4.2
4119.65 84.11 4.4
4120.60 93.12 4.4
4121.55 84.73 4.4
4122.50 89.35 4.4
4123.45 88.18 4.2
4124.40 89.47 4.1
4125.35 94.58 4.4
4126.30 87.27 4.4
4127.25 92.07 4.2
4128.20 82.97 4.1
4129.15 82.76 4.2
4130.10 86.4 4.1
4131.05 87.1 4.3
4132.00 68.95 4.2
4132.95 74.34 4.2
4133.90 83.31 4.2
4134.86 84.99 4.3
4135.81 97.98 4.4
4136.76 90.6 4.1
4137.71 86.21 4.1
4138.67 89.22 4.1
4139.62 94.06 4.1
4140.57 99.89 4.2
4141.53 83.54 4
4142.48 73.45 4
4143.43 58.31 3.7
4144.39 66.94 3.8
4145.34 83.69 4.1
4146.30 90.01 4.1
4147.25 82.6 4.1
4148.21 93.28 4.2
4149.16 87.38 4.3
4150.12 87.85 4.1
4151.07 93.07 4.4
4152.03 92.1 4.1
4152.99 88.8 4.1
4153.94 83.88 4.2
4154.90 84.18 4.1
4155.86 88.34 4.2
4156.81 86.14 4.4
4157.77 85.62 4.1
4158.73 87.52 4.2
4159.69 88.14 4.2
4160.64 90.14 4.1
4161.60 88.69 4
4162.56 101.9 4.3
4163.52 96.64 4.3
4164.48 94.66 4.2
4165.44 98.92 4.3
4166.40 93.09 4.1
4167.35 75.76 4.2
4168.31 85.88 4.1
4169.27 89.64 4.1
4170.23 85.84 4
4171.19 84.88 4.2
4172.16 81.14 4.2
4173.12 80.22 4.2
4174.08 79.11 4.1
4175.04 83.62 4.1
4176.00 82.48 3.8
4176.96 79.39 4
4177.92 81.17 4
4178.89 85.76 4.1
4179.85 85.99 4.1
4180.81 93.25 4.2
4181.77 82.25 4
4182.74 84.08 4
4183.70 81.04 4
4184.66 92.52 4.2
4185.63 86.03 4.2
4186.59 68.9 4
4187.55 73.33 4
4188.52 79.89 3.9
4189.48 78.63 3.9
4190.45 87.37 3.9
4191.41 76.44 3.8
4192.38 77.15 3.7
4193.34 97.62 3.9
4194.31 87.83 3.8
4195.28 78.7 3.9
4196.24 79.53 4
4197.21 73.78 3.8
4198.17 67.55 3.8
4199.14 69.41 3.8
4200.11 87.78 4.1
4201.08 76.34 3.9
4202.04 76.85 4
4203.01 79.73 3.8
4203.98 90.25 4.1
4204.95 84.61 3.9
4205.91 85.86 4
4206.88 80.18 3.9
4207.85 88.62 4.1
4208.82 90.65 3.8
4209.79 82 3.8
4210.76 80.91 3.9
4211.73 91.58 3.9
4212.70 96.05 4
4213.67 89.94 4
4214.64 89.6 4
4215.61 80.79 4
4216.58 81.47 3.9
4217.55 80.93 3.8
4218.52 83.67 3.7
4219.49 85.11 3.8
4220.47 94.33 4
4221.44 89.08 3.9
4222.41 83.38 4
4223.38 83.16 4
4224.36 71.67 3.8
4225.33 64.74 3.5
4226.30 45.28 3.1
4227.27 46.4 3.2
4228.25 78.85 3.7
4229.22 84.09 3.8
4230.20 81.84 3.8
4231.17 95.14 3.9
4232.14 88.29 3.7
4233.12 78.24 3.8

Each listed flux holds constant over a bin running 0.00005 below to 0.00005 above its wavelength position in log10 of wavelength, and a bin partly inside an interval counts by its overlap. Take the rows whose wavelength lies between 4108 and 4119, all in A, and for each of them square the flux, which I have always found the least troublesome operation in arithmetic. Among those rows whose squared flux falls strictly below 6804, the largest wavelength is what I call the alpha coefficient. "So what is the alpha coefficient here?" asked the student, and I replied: 4118.70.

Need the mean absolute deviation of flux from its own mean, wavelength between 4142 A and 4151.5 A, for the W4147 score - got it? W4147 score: 9.3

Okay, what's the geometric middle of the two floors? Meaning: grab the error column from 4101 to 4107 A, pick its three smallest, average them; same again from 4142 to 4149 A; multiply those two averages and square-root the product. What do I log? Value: 3.87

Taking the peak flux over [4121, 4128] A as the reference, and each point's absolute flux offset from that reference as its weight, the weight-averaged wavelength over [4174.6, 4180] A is 4177.3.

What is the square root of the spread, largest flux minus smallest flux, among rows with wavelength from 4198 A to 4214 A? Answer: 5.3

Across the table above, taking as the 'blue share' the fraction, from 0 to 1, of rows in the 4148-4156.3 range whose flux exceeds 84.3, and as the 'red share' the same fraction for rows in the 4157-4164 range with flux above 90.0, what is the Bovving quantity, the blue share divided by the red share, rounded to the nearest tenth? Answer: 1.8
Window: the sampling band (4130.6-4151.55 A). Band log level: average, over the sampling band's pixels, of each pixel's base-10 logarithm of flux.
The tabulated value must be 1.923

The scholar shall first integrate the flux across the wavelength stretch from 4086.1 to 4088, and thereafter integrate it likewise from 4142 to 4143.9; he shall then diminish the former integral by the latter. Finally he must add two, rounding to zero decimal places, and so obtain 45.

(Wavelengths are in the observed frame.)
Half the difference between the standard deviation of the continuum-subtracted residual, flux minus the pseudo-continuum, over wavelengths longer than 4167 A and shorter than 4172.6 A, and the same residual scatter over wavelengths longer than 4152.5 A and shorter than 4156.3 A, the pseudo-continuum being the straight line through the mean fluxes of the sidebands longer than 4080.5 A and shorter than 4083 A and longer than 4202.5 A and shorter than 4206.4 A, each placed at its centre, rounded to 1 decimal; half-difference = 1.1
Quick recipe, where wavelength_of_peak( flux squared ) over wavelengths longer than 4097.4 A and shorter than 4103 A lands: 4097.89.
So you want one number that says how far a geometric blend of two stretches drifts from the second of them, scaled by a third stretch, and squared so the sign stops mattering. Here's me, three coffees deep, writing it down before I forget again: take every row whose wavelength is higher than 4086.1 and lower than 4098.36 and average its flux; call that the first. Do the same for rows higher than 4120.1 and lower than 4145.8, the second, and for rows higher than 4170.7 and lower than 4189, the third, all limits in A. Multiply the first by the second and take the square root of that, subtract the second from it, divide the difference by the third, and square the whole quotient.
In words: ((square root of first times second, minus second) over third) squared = 0.0015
